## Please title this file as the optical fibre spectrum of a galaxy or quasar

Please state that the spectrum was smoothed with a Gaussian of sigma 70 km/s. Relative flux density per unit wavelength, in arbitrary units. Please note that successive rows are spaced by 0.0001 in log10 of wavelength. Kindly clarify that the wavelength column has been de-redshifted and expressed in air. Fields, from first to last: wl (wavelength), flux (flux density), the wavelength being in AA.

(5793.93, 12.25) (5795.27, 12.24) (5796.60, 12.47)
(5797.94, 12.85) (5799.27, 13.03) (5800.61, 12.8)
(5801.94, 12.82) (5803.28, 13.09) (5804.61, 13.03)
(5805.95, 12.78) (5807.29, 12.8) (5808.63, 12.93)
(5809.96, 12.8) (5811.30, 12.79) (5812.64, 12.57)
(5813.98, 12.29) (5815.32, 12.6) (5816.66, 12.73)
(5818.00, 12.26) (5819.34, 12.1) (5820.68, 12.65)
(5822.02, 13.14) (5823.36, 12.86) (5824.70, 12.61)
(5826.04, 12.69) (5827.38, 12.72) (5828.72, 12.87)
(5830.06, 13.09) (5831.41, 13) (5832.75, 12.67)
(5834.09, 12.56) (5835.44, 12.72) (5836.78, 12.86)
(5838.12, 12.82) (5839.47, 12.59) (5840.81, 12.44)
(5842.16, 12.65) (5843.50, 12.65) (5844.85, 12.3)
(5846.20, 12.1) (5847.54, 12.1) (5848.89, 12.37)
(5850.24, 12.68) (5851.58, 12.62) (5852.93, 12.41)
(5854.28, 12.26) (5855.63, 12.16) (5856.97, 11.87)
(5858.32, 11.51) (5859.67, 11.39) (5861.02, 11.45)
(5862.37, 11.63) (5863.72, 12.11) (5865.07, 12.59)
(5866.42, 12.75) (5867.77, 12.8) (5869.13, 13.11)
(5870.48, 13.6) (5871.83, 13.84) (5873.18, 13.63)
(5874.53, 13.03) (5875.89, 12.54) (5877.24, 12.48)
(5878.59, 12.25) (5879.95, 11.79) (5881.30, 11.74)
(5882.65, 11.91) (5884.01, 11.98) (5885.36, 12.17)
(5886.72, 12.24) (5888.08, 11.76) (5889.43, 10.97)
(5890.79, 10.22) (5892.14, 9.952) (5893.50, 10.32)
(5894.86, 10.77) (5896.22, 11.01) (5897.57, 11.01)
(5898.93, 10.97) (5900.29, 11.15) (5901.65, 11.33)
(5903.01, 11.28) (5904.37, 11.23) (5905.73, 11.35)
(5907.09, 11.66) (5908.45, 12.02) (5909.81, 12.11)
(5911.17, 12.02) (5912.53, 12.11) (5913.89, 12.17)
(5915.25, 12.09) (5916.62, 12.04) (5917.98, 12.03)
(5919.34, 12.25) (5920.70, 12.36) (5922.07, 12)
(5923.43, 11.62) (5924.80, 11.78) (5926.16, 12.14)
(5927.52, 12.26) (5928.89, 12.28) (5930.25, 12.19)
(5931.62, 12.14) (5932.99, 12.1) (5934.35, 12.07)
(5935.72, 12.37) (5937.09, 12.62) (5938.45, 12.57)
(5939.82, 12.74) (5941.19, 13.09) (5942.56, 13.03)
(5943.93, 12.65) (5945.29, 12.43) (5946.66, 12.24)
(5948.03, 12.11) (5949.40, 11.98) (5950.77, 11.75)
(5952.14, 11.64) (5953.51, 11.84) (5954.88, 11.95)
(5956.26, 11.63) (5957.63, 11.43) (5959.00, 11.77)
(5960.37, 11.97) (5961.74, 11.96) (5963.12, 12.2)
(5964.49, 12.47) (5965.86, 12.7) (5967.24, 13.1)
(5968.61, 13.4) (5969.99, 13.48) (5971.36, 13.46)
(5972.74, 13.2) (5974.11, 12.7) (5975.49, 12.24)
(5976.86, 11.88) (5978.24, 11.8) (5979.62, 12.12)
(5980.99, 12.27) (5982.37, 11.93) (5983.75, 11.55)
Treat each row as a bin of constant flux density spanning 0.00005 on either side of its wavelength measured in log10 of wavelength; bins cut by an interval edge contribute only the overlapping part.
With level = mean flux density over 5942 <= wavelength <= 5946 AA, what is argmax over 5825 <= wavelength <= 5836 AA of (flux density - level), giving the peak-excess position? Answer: 5830.06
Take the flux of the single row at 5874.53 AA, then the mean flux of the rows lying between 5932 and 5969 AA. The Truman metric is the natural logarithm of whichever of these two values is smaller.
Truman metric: 2.51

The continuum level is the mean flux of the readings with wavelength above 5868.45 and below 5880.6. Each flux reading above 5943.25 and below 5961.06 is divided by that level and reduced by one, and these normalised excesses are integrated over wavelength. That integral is -1.3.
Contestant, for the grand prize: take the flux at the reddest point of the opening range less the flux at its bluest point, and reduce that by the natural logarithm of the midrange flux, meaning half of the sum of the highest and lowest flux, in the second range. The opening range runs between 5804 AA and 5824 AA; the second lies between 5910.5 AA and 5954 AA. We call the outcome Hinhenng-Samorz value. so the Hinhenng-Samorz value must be -2.7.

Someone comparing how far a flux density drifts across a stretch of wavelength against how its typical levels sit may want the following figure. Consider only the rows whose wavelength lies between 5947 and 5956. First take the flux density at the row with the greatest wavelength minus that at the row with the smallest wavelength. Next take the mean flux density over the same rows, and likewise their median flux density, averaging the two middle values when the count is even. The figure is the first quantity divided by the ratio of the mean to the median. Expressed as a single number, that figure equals -0.16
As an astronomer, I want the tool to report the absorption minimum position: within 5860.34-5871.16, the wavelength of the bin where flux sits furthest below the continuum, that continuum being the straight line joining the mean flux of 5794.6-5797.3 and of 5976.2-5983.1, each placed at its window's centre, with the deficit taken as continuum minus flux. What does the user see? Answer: 5861.02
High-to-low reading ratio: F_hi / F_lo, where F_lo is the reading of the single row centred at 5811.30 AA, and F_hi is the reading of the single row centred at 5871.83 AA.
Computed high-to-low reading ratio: 1.08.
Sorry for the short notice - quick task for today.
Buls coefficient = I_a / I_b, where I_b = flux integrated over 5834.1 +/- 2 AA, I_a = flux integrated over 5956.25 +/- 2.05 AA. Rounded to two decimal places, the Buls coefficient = 0.94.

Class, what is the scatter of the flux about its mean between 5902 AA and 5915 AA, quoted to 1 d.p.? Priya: 0.4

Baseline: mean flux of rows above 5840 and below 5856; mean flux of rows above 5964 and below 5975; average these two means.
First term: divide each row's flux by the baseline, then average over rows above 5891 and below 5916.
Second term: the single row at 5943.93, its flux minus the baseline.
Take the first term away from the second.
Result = -0.97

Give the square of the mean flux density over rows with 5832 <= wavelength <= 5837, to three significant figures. 161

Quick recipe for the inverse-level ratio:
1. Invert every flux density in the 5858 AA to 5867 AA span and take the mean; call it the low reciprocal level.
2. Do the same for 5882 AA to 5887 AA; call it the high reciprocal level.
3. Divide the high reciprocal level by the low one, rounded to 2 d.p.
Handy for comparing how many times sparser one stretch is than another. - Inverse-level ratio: 0.99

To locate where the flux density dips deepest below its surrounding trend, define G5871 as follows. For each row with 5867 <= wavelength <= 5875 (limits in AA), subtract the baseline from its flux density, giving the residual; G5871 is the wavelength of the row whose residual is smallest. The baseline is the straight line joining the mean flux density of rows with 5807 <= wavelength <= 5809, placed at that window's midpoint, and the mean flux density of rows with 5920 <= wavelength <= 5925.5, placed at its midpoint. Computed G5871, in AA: 5867.77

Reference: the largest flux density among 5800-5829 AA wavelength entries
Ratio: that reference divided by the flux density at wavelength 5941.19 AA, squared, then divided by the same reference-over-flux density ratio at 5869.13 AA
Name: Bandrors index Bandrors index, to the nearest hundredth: 1.01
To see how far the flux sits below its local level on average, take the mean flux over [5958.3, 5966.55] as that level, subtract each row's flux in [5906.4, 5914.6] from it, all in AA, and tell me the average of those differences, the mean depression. 0.2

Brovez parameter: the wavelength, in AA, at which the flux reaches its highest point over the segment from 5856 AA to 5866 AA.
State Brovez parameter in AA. 5865.07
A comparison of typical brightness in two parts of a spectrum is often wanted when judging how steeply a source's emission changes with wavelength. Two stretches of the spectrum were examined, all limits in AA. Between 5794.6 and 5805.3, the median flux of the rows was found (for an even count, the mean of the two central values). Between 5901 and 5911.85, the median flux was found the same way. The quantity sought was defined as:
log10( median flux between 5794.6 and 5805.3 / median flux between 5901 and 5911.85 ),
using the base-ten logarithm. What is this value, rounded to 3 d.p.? 0.048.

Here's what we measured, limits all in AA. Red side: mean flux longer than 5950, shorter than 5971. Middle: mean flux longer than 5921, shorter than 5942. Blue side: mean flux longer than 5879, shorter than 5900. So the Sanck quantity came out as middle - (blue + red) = -11.2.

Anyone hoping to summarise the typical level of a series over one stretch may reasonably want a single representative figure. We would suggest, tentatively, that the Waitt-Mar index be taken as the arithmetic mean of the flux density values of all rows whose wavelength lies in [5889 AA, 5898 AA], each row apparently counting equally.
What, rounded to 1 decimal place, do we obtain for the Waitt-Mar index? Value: 10.6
